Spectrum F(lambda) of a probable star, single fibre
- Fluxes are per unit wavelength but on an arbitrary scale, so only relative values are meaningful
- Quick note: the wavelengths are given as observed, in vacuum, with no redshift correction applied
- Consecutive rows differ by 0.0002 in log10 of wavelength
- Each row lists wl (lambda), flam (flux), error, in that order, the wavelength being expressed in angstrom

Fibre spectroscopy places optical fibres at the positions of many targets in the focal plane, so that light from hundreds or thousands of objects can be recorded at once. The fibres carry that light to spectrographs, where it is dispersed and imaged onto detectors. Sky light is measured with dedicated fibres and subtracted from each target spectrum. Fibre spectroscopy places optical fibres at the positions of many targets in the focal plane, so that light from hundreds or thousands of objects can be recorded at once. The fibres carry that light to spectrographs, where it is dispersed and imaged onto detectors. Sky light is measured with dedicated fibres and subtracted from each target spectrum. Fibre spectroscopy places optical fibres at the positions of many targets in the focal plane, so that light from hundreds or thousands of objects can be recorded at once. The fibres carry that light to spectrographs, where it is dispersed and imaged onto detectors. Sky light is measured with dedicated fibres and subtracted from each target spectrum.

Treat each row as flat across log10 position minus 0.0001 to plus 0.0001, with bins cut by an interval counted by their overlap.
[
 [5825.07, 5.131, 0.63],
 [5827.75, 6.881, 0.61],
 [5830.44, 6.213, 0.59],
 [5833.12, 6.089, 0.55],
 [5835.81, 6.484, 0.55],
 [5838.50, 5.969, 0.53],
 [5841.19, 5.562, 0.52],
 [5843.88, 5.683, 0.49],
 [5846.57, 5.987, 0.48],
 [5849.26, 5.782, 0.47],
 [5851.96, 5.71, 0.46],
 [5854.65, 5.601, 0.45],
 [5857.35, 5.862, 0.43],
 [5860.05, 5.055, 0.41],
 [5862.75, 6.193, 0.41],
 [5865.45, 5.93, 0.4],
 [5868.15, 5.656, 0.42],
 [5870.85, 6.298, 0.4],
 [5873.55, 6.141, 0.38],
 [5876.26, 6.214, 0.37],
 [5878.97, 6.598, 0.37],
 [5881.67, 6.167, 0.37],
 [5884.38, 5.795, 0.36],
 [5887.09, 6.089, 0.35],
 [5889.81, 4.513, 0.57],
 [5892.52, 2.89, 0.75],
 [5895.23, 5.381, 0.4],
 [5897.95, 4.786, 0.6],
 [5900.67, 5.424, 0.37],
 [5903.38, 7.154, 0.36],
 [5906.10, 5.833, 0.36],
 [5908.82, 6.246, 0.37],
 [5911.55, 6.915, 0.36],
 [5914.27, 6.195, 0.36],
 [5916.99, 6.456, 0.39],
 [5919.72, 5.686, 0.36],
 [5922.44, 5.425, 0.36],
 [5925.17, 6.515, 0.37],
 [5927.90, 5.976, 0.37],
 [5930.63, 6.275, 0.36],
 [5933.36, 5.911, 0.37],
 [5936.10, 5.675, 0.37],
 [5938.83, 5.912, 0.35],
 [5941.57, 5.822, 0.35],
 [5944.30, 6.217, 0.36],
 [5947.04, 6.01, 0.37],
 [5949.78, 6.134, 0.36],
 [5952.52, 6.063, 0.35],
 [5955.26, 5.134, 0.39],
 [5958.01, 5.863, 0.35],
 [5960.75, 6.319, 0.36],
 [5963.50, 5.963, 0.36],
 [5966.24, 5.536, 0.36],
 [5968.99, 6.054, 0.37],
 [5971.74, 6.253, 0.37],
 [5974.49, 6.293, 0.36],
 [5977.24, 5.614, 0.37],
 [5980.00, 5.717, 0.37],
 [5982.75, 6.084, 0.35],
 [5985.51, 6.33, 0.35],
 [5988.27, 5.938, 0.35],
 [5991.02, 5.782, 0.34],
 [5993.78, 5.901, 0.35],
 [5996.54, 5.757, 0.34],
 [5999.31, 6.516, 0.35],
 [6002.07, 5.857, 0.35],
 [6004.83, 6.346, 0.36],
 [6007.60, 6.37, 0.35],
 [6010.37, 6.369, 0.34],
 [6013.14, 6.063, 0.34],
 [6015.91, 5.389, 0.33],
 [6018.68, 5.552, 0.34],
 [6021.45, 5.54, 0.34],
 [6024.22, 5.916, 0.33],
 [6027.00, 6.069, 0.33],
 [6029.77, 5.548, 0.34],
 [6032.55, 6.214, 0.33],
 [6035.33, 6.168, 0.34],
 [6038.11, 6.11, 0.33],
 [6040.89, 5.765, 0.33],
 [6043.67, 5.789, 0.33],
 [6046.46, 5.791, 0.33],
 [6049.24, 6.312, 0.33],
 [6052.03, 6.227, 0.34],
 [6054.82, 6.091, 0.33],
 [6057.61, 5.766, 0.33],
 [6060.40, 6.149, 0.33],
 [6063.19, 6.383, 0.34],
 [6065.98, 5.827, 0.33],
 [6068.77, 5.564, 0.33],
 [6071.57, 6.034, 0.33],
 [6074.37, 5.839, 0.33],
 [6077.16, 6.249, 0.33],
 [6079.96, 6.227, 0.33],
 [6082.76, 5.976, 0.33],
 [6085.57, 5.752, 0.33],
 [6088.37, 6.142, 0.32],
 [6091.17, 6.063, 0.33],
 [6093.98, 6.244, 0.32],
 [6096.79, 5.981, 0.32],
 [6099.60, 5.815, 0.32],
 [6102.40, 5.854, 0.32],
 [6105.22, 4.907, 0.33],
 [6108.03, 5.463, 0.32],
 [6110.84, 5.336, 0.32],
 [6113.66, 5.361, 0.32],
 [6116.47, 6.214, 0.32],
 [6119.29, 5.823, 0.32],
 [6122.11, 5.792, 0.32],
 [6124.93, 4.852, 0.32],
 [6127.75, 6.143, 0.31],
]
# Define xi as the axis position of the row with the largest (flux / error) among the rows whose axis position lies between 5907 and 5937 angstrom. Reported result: 5911.55 angstrom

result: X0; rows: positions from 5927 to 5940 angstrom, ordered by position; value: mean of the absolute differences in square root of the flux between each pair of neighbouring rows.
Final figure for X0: 0.058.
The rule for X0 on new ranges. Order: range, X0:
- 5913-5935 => 0.104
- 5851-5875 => 0.095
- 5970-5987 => 0.059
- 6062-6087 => 0.061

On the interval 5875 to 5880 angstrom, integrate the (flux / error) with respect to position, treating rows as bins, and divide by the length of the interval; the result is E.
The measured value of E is 17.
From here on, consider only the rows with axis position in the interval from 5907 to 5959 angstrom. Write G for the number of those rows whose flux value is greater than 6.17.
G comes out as 7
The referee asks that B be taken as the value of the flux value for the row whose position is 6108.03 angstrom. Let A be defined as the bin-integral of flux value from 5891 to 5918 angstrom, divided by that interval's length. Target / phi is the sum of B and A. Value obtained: 11.2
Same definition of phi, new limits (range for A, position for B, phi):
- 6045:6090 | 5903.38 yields 13.2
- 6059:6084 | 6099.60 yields 11.8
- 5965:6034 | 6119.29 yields 11.8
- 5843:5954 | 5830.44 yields 12.1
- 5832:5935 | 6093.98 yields 12.1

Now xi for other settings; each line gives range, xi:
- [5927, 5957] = 5930.63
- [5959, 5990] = 5985.51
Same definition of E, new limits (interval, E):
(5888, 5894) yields 7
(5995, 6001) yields 18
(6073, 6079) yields 18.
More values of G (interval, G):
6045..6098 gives 6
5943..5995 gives 5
